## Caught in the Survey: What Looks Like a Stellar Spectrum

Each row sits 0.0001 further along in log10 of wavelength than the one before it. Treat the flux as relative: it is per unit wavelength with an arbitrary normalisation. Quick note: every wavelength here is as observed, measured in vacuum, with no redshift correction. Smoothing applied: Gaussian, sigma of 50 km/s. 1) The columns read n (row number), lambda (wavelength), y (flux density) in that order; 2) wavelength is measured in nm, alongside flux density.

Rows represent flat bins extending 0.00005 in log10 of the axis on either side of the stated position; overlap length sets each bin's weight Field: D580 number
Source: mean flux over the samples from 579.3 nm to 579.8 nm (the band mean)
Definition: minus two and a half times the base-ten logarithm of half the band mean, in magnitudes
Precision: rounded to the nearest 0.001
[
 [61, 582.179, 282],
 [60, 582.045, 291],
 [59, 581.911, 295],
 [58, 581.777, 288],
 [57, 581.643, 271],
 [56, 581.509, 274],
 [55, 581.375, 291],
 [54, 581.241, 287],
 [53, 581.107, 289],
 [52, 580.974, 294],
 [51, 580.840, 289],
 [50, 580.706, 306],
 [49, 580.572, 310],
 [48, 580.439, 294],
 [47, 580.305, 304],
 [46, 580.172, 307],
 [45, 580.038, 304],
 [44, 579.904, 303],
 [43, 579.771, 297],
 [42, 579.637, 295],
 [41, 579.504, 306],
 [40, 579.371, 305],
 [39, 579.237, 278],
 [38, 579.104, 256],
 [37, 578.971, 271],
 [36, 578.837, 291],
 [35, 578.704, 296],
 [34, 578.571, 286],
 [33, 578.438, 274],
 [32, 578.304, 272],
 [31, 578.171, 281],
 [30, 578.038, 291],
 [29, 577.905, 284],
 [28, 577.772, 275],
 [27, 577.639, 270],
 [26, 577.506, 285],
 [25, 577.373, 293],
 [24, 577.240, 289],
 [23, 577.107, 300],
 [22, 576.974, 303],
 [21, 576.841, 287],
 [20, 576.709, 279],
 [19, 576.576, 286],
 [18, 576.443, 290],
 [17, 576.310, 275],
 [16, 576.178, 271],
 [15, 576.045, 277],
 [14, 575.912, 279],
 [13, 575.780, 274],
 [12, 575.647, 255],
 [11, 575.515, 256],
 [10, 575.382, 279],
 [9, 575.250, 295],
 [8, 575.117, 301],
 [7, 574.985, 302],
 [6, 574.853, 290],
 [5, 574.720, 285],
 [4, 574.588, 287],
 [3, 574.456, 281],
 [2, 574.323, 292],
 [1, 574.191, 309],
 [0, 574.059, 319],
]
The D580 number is -5.443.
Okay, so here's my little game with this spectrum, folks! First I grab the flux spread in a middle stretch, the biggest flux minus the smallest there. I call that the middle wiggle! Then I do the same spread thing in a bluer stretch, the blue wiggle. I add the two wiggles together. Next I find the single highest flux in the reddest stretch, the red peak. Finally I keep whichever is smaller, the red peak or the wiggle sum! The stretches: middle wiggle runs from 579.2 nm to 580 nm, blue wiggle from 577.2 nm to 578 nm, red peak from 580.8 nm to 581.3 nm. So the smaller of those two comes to 51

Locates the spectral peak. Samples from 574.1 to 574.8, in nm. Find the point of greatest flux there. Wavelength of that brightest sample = 574.191 nm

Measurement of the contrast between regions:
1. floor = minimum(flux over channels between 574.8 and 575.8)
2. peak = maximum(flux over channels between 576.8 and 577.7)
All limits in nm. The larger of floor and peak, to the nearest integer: 303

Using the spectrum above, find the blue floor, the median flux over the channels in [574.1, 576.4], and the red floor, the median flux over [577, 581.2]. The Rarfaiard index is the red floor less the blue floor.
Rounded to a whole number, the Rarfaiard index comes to 10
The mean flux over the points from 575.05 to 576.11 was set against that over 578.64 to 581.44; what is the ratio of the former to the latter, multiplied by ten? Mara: 9.4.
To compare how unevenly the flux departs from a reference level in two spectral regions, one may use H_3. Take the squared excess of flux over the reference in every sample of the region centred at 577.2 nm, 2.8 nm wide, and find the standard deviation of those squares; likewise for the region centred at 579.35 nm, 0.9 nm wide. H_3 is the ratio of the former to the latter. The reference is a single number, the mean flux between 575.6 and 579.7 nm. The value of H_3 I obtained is 0.4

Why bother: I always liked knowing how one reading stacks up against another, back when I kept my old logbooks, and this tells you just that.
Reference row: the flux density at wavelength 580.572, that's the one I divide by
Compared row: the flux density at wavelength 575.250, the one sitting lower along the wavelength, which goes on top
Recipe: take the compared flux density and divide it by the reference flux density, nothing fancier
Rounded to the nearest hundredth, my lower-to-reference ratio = 0.95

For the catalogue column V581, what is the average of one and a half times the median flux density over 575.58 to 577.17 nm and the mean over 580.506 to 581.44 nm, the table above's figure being 357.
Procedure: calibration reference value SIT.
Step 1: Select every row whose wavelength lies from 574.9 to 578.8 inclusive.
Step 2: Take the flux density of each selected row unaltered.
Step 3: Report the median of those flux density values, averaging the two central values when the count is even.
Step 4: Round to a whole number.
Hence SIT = 284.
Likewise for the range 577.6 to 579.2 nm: 278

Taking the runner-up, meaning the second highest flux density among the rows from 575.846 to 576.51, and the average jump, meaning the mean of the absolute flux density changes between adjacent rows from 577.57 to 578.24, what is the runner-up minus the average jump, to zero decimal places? 271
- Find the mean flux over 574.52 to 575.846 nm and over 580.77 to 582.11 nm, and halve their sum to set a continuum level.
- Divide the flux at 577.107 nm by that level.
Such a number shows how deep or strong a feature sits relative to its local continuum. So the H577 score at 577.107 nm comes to 1.05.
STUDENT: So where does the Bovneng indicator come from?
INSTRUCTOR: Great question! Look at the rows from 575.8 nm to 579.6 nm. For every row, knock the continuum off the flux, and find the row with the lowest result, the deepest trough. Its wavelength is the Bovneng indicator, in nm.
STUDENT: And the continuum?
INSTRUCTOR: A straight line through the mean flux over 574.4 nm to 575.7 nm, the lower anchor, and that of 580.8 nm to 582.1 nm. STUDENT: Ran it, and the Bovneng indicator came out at 579.104 nm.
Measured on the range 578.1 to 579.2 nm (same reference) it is 579.104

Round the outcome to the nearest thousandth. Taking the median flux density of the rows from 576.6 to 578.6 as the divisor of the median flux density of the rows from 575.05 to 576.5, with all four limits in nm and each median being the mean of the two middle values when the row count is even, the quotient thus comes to 0.972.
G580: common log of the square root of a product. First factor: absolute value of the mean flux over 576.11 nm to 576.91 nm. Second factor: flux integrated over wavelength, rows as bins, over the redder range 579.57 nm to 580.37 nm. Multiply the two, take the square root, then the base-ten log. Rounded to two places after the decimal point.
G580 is 2.42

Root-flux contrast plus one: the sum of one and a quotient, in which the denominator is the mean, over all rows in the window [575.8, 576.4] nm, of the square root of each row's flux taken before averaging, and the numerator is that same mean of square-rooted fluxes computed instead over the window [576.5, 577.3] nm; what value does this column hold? 2.03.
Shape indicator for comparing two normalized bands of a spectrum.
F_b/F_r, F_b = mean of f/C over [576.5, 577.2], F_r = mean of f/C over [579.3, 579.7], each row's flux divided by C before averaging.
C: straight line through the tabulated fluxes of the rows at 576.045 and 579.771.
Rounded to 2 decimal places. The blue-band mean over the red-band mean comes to 1.01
